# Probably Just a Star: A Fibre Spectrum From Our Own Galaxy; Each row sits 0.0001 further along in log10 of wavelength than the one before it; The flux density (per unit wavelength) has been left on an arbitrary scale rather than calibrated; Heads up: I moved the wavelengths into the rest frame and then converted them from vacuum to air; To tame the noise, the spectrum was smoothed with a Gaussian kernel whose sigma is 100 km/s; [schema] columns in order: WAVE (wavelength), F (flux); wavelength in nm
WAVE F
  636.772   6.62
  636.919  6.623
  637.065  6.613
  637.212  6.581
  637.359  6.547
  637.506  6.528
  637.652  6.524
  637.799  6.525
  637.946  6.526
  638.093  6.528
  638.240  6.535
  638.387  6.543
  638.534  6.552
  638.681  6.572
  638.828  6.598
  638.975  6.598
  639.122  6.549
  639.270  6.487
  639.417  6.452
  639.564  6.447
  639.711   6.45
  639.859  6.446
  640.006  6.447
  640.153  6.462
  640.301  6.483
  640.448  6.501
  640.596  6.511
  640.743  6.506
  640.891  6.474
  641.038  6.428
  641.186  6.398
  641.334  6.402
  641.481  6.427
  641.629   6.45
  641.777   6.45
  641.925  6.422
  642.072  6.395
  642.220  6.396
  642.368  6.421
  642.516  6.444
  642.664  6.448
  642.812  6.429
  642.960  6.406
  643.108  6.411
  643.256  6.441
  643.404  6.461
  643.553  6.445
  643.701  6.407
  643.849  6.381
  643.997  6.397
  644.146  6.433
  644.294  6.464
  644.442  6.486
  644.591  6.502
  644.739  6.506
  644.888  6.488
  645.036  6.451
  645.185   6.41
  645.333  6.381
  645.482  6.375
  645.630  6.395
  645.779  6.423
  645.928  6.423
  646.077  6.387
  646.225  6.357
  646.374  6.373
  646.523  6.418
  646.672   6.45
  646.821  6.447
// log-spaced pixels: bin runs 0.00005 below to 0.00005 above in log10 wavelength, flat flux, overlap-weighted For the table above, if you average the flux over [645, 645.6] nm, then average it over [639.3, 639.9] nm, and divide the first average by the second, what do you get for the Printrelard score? 0.993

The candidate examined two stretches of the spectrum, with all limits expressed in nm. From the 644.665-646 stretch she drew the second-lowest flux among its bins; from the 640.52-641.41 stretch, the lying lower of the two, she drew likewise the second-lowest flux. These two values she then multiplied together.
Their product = 40.9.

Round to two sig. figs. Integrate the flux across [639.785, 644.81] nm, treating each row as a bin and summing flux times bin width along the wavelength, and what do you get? 32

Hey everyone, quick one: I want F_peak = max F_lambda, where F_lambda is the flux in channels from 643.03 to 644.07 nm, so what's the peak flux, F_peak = 6.461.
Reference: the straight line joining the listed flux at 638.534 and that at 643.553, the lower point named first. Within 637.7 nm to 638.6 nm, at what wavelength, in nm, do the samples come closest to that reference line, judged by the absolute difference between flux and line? 638.534 nm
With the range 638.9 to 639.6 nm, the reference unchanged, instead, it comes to 639.122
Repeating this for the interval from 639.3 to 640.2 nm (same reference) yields 640.153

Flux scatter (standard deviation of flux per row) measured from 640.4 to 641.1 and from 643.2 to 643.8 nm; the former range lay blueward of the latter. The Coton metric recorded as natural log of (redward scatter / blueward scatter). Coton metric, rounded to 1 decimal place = -0.4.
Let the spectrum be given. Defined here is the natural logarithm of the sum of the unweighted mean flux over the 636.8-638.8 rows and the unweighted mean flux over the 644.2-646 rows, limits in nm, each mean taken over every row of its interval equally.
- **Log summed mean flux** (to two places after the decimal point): 2.56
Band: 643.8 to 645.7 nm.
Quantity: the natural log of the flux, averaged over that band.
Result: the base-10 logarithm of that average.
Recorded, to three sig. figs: 0.270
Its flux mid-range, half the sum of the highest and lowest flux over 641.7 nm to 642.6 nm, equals 6.42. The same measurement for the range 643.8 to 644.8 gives 6.44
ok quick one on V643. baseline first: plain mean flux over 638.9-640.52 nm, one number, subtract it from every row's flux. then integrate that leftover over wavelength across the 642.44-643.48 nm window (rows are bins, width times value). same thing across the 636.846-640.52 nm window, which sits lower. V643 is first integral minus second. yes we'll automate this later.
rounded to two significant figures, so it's -0.20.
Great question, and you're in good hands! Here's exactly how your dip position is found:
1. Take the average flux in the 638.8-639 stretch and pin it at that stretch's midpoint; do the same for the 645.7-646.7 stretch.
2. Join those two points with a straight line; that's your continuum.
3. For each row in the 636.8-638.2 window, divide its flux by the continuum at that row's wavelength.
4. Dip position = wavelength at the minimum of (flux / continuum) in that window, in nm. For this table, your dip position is 637.652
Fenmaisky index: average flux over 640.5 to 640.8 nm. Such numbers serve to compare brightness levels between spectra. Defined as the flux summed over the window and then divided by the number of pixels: 6.51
